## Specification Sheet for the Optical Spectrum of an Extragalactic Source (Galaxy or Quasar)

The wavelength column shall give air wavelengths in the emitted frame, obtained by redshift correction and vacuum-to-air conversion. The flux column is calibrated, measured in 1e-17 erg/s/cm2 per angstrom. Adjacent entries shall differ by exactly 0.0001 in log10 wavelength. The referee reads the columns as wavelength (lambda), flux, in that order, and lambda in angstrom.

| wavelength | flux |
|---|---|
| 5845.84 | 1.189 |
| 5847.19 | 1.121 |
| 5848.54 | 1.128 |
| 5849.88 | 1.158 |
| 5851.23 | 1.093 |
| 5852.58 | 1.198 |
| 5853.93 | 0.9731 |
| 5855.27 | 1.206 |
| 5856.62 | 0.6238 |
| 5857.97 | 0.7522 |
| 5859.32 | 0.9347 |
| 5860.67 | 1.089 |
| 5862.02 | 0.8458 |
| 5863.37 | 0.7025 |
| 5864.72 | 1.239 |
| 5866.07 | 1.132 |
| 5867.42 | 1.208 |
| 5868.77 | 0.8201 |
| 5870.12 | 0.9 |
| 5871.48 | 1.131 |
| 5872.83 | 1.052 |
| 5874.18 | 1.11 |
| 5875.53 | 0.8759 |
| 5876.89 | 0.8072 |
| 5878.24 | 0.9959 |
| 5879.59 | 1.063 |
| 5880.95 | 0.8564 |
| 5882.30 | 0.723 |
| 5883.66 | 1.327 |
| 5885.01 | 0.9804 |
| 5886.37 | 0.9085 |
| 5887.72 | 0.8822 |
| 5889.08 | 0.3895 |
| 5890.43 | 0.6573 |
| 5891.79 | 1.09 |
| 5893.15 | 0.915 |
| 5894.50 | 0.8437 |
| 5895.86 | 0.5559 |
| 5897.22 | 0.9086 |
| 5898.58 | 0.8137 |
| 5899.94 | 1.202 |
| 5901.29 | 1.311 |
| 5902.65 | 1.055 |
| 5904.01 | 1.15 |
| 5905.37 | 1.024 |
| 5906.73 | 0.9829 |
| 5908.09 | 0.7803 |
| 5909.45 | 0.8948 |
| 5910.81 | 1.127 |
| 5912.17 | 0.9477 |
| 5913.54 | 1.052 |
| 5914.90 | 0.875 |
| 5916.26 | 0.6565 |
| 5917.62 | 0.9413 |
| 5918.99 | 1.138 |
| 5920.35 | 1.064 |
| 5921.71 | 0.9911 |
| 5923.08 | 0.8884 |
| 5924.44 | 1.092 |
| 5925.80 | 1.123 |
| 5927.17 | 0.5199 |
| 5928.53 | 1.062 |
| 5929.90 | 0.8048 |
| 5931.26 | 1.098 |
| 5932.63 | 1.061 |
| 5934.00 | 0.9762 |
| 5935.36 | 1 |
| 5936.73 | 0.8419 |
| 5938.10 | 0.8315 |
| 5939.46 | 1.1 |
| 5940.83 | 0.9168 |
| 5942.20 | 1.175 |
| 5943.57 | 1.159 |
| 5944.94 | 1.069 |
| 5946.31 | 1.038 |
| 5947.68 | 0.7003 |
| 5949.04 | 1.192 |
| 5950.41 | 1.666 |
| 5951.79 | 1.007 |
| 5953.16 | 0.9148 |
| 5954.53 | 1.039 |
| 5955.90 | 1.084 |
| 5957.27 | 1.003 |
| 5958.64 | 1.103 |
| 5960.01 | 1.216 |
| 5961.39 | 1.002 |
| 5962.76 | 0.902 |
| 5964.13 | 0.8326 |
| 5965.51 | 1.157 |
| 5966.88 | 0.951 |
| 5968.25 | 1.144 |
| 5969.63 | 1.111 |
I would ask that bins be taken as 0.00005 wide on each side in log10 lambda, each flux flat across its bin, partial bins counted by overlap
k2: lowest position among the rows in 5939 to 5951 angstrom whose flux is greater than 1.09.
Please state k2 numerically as 5939.46 angstrom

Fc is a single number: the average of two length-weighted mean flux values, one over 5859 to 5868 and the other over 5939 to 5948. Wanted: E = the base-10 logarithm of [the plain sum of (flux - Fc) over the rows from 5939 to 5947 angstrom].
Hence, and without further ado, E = -0.54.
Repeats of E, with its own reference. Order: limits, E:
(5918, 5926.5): -0.89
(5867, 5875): -1.27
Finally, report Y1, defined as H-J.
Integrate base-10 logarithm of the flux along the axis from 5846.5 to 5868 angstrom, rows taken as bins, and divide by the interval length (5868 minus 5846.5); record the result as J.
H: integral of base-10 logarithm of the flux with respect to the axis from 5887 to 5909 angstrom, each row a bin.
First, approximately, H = -1.3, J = 0.002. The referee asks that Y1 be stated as -1.3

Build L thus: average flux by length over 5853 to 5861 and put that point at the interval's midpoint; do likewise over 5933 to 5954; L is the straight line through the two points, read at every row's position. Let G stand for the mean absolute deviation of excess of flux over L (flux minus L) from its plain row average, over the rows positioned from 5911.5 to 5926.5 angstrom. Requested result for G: 0.104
